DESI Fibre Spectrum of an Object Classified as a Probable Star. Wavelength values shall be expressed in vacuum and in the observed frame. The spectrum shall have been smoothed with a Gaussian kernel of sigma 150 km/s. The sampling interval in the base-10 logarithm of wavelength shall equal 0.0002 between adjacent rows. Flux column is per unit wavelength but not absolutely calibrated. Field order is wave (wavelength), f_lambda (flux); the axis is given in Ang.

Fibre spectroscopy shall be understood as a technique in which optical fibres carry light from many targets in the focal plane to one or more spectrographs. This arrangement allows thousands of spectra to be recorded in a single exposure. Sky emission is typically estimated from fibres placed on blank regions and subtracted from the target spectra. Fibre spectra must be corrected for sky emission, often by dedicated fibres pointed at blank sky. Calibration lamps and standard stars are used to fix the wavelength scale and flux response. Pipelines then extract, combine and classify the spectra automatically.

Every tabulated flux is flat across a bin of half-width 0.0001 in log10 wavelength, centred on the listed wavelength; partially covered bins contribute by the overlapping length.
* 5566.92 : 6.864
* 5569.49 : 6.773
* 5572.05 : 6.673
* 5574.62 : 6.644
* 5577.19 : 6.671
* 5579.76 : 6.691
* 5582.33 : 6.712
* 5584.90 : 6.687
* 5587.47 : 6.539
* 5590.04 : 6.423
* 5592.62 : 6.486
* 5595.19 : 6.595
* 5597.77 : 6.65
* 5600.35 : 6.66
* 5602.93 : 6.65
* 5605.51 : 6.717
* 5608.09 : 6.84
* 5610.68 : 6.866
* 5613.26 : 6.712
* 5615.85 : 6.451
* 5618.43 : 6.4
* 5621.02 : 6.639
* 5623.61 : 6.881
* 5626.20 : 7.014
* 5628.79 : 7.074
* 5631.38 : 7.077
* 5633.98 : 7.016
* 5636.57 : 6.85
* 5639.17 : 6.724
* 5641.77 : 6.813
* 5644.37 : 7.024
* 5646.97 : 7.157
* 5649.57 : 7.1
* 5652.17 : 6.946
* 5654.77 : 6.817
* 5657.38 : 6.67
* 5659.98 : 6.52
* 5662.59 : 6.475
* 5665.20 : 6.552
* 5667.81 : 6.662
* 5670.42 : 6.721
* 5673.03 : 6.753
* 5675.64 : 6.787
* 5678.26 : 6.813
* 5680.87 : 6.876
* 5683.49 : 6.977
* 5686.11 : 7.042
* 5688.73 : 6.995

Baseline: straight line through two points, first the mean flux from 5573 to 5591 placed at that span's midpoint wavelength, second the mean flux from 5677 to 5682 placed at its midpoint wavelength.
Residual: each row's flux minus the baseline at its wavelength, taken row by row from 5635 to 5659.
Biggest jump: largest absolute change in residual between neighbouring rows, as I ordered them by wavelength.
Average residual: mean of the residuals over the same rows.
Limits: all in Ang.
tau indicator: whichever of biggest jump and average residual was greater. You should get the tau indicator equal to 0.205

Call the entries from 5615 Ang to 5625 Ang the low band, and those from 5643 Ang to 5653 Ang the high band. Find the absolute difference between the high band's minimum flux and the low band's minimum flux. 0.55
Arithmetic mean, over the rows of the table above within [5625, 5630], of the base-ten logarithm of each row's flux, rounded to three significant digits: 0.848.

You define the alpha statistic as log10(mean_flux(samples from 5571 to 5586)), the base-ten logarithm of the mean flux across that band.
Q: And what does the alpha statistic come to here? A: 0.825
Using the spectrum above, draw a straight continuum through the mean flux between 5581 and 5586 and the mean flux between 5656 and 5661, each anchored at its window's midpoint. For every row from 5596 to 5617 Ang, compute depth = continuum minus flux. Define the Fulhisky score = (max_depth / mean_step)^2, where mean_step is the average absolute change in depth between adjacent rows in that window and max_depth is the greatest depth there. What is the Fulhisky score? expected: 5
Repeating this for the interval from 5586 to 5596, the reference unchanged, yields 8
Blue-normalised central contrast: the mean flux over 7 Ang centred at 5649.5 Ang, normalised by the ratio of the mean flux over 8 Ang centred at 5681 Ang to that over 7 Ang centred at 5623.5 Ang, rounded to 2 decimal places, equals 7.02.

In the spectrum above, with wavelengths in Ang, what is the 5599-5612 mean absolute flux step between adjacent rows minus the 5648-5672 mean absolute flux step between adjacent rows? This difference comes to -0.052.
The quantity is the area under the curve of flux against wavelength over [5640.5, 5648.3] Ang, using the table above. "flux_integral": 55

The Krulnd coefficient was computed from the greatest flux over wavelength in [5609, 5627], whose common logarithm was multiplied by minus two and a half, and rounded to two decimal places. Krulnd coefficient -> -2.11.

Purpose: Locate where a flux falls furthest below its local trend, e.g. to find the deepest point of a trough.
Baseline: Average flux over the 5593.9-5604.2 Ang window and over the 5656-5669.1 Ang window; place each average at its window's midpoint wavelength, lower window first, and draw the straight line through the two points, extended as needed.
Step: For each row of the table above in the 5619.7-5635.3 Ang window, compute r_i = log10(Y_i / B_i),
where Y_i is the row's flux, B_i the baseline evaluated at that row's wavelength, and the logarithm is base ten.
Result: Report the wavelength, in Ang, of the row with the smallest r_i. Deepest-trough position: 5621.02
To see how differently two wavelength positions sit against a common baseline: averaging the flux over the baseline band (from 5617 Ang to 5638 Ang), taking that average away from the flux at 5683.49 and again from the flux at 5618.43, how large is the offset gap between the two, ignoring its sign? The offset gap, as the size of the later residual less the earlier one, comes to 0.6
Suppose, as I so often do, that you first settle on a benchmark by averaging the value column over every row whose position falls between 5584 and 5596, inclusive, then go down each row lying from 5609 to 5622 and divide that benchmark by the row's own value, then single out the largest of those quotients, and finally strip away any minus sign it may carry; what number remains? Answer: 1.02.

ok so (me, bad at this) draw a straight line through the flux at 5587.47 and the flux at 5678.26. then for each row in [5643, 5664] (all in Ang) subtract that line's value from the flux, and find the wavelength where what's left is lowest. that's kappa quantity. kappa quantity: 5662.59 Ang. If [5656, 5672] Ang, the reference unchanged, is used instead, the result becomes 5662.59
